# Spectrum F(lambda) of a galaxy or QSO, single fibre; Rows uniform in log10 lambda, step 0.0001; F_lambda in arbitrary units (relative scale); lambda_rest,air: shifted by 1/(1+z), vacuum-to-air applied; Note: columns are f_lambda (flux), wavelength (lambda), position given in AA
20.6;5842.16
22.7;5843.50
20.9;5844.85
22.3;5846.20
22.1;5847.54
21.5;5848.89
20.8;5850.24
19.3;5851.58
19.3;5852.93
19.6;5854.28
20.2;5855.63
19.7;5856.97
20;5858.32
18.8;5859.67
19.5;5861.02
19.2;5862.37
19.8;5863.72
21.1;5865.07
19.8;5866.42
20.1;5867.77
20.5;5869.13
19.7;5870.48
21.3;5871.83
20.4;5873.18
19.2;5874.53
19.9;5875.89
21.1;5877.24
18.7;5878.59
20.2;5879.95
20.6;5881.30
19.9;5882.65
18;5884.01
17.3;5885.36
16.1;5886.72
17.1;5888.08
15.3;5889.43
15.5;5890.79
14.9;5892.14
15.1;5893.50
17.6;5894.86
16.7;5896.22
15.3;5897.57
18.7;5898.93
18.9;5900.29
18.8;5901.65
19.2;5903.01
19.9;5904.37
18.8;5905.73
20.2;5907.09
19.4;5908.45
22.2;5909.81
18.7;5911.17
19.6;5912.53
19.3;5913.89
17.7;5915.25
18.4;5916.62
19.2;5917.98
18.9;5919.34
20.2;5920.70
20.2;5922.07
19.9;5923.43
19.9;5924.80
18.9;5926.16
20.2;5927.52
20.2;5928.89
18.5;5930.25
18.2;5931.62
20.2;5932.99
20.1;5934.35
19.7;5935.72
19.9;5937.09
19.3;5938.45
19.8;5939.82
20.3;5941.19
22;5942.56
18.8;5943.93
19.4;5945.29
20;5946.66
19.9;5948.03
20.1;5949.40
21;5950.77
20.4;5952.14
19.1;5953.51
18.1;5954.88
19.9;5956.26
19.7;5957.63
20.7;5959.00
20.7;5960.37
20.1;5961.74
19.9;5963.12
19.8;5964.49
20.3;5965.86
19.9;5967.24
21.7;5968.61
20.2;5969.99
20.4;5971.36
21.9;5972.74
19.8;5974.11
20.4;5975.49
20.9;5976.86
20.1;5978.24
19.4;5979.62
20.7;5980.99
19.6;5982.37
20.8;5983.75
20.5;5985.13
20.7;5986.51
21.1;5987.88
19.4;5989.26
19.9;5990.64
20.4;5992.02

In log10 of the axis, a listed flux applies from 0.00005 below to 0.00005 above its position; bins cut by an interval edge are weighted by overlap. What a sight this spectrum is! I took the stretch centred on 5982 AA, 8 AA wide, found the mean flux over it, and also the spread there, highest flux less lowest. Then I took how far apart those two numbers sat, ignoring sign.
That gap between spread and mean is 18.8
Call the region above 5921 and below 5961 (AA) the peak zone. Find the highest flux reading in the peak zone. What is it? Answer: 22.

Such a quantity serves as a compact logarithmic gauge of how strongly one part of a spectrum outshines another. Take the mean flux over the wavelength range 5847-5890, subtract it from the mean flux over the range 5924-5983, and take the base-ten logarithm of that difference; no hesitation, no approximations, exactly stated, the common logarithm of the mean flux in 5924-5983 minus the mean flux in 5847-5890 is -0.36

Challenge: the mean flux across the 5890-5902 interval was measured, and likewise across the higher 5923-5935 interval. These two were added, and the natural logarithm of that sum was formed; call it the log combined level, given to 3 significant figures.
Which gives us 3.59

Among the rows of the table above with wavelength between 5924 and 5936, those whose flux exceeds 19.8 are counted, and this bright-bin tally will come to 5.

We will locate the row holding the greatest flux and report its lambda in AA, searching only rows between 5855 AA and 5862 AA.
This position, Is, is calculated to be 5855.63 AA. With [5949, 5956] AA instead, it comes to 5950.77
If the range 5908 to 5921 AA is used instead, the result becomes 5909.81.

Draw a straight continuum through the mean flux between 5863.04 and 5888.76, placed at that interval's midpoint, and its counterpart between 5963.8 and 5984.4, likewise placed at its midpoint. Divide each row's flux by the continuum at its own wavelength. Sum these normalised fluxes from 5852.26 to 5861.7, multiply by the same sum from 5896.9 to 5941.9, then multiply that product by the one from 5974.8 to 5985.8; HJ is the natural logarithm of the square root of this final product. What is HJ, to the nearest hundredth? 3.75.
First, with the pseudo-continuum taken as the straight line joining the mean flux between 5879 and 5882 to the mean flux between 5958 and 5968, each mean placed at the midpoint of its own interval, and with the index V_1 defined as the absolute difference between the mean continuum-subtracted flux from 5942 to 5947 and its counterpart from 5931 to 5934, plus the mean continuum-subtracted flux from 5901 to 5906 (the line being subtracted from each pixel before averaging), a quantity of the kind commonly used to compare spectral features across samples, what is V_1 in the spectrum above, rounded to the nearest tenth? -0.3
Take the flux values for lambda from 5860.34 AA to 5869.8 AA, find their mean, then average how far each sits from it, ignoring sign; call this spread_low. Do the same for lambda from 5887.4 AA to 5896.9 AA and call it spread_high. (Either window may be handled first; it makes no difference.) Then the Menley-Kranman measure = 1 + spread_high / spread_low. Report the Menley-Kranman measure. 2.9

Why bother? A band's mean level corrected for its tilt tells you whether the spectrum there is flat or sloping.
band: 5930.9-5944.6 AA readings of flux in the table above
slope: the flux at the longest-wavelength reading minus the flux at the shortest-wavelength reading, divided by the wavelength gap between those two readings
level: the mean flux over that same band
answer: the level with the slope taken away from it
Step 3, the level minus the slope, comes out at 19.8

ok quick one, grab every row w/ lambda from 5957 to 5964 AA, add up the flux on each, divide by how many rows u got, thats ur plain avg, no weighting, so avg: 20.2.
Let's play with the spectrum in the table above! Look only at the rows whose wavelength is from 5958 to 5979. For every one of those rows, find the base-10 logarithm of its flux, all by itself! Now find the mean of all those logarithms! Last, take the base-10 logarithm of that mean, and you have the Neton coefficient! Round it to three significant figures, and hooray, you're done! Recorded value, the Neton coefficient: 0.117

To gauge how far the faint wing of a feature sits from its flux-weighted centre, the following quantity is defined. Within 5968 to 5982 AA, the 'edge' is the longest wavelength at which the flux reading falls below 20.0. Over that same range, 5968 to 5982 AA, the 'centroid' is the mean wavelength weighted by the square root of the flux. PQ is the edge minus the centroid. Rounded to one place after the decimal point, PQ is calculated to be 4.8 AA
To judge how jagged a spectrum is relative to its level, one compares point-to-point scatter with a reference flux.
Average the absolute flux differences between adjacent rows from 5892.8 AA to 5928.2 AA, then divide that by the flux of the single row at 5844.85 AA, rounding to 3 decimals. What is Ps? 0.053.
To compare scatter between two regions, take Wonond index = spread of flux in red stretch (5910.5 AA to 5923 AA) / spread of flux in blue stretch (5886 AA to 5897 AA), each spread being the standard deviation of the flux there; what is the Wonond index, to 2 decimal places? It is 0.82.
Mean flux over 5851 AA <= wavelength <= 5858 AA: 19.6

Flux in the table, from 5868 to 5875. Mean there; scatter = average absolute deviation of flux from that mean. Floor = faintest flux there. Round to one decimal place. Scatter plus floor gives 19.8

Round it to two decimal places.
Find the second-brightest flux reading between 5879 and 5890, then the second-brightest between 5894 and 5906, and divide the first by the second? 1.05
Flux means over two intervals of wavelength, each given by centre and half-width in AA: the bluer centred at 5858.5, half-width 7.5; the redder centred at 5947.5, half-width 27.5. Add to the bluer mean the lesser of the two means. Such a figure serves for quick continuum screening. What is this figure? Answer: 39.4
